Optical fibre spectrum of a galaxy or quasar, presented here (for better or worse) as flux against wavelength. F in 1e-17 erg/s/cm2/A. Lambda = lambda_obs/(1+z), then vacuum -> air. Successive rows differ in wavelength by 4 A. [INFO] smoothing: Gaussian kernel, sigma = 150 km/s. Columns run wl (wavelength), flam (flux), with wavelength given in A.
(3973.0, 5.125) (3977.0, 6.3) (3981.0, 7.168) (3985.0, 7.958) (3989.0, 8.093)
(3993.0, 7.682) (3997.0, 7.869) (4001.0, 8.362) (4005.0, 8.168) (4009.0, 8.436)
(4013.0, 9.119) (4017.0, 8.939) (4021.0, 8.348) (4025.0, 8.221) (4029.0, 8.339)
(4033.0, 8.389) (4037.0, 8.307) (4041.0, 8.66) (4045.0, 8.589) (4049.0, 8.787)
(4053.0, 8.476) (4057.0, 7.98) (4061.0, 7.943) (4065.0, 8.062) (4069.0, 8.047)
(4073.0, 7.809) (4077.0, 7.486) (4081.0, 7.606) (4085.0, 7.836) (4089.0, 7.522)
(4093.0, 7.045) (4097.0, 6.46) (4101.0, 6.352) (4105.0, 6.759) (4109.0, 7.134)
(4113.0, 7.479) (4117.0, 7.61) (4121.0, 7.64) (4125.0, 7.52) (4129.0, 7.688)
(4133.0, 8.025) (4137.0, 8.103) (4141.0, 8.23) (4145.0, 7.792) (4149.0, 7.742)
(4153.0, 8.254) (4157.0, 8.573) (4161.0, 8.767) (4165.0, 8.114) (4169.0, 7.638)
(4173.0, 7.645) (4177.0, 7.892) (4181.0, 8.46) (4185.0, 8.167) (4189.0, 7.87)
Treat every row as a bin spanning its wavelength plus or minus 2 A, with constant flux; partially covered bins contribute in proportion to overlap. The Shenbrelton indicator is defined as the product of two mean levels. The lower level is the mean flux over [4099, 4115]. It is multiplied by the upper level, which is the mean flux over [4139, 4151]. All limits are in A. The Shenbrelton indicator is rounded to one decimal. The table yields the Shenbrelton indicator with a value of 54.9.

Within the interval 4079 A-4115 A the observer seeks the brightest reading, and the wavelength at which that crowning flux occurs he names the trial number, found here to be 4085.0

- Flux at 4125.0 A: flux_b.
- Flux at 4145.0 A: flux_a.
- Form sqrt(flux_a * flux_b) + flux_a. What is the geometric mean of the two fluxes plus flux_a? 15.4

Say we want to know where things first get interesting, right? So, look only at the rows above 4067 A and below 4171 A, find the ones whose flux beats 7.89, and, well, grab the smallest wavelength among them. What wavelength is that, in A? 4069.0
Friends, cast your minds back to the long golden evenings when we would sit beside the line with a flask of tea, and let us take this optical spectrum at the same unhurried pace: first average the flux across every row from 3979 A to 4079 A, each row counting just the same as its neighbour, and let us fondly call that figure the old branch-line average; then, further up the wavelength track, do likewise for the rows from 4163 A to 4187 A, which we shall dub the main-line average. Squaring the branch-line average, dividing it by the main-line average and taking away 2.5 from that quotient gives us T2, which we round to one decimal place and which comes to 5.9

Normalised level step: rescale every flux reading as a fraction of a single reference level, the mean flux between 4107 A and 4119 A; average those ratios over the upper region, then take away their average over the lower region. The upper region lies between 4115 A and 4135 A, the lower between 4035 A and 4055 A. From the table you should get -0.12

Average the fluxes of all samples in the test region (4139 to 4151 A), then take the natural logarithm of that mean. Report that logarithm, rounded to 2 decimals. 2.07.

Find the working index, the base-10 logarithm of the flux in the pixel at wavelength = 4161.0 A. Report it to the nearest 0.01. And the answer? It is 0.94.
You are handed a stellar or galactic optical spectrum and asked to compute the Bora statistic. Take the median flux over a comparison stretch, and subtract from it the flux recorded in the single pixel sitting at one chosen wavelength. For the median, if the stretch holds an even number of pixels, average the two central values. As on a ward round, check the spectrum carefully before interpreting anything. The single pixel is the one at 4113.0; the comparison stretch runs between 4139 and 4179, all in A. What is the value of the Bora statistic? 0.5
